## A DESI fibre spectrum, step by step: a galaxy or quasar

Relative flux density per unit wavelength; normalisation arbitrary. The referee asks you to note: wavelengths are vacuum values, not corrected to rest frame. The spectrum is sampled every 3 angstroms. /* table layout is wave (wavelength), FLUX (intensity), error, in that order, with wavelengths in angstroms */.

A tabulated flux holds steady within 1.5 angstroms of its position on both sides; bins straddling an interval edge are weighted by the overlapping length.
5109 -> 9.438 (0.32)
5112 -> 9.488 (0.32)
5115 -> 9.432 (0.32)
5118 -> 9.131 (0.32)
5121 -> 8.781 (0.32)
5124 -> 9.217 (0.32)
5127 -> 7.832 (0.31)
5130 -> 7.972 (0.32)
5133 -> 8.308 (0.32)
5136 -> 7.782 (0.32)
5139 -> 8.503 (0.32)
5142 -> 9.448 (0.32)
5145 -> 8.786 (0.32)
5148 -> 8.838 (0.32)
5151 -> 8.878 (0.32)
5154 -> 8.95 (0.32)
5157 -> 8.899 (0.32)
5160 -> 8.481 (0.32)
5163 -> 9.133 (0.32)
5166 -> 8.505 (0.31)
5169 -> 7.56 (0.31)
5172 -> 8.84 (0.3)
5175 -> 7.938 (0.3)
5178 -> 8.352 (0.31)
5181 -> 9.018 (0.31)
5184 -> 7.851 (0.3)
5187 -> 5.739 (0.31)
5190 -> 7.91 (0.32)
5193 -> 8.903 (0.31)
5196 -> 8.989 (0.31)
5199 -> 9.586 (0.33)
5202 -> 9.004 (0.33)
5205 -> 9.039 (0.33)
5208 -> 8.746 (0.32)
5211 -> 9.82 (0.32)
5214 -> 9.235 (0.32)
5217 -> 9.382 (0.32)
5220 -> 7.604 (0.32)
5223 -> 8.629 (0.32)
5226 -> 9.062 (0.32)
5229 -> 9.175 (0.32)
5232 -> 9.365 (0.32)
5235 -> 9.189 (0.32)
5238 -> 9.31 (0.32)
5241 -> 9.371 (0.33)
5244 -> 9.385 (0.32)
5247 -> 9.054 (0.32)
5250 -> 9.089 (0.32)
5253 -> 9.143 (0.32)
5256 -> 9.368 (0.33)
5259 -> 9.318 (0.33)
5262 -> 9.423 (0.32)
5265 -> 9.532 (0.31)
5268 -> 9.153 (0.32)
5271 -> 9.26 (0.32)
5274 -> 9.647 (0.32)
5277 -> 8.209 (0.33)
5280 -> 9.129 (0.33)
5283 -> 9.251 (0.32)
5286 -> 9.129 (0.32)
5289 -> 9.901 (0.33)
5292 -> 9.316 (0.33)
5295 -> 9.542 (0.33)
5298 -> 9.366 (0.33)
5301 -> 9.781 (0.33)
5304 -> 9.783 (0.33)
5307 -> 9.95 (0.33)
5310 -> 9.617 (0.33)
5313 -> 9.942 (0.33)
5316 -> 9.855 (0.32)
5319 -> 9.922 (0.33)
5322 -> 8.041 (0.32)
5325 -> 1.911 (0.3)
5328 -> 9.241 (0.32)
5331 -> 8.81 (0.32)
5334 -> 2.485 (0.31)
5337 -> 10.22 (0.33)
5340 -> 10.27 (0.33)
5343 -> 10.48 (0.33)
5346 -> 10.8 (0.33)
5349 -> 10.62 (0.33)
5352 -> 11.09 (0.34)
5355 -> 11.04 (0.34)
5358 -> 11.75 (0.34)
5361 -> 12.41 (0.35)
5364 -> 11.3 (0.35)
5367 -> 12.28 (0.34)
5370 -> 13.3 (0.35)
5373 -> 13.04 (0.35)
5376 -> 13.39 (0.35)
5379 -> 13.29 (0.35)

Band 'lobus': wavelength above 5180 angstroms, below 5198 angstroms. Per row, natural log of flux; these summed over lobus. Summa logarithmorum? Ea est 12.5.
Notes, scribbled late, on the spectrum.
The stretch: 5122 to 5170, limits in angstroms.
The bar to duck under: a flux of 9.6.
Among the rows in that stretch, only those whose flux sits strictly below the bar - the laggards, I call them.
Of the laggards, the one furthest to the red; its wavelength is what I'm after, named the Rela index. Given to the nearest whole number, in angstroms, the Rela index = 5169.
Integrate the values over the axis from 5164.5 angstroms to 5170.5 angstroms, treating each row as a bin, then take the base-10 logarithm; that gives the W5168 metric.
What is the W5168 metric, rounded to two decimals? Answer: 1.68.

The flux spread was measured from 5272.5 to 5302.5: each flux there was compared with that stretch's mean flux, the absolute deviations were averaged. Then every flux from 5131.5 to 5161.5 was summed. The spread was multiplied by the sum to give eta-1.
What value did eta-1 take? 28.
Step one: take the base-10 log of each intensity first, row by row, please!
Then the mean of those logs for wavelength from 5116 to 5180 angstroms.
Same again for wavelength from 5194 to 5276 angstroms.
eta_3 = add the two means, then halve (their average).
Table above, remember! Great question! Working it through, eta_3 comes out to 0.948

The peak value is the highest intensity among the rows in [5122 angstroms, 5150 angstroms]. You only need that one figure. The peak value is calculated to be 9.448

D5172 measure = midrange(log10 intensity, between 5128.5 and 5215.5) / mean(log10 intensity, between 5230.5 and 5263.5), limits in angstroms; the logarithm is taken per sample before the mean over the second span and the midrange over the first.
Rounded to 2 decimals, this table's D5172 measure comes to 0.91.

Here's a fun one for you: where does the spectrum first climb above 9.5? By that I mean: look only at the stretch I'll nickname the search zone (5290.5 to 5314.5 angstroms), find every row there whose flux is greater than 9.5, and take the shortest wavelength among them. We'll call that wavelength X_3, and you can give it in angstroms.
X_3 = 5295 angstroms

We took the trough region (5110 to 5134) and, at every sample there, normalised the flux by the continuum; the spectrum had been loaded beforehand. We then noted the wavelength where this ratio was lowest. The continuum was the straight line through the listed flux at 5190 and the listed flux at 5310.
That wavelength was 5127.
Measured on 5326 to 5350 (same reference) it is 5334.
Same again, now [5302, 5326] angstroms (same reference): 5325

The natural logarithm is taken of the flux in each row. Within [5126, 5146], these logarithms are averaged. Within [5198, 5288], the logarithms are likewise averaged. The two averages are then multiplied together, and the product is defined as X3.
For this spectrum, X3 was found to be 4.70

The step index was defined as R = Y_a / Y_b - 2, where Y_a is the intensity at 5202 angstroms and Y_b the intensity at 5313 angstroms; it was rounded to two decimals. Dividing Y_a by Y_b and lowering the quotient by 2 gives -1.09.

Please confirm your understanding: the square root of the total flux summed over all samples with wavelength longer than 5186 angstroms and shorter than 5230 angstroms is 11.4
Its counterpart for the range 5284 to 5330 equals 11.6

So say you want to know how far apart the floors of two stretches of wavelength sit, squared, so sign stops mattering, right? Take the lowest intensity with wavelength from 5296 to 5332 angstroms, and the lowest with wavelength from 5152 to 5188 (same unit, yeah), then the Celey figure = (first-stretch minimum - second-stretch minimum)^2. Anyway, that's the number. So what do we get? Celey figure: 15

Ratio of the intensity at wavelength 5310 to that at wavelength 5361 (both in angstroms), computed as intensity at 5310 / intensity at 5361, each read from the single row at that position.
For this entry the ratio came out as 0.77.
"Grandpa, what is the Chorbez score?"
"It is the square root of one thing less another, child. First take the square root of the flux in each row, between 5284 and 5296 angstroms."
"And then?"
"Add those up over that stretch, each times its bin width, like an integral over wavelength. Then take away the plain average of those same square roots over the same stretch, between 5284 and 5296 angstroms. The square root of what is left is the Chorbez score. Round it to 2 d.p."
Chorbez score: 5.82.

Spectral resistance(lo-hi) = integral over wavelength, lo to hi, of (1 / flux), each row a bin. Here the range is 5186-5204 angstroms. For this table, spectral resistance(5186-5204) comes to 2.2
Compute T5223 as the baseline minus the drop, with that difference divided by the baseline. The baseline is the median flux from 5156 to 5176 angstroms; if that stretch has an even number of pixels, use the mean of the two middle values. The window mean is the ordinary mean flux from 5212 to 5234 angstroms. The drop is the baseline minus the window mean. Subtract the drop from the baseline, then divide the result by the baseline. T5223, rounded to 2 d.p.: 1.05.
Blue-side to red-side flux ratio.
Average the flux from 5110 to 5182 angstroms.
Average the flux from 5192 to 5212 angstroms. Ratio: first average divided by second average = 0.95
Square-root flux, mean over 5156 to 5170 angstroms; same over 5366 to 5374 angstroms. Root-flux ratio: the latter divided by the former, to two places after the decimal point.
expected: 1.23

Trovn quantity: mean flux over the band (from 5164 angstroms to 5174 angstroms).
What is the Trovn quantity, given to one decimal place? 8.3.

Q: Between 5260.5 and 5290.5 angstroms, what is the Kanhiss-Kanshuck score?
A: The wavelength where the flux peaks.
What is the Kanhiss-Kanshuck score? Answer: 5289 angstroms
